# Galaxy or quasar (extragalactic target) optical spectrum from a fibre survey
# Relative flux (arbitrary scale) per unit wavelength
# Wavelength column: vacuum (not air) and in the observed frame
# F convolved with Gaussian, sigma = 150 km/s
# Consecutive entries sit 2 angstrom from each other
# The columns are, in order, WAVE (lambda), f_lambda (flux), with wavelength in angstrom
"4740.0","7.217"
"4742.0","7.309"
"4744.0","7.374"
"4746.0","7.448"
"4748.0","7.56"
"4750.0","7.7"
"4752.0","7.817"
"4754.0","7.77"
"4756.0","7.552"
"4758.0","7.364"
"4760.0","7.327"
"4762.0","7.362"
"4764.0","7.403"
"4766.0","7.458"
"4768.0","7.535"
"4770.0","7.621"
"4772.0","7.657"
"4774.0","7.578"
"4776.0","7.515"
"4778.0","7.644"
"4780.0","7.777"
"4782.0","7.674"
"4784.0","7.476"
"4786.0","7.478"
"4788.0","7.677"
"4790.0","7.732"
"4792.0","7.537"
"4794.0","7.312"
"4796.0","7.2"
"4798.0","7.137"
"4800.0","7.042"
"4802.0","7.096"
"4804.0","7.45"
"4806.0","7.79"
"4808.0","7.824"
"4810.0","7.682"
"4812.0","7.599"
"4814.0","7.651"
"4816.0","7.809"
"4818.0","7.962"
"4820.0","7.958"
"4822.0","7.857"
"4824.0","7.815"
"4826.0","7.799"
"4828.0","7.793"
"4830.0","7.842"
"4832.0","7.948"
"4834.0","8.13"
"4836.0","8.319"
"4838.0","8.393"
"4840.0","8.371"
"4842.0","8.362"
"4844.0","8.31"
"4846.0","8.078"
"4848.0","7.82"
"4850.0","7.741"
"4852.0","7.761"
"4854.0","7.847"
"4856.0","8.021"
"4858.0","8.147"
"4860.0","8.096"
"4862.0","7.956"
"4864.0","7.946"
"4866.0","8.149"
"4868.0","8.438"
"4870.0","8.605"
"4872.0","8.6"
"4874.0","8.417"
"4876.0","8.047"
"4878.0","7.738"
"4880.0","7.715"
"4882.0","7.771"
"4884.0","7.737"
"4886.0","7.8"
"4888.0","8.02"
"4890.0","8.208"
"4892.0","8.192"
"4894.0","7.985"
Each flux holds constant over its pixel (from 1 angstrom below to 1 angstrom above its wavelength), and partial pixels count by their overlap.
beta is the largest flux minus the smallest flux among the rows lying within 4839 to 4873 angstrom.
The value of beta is 0.86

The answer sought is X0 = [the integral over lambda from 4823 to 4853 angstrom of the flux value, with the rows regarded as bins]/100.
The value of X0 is 2.41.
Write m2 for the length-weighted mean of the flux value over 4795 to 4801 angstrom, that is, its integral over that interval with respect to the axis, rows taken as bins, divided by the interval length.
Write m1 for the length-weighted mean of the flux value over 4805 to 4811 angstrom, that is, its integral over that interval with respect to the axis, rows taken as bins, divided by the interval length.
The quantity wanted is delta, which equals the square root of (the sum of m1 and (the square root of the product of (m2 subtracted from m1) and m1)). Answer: 3.16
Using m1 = 7.77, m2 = 7.1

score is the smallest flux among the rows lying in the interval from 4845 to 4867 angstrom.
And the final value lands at 7.741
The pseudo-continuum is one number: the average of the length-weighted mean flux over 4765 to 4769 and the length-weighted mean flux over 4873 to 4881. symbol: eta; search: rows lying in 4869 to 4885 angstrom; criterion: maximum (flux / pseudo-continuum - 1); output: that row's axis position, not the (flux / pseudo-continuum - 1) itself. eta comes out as 4870.0 angstrom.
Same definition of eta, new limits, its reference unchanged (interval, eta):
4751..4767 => 4752.0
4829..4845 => 4838.0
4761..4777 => 4772.0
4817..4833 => 4818.0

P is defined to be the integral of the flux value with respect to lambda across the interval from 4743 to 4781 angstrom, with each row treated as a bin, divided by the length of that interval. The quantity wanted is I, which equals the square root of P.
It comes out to 2.75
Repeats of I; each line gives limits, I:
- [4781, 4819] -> 2.74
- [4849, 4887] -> 2.83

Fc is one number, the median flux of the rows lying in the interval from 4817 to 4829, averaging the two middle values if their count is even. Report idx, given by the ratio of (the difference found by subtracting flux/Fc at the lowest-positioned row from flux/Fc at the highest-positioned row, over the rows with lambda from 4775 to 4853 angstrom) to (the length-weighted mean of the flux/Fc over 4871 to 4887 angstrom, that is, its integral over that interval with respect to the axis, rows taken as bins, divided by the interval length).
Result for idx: 0.03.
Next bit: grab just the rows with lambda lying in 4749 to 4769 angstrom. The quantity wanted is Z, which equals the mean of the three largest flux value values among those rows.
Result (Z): 7.76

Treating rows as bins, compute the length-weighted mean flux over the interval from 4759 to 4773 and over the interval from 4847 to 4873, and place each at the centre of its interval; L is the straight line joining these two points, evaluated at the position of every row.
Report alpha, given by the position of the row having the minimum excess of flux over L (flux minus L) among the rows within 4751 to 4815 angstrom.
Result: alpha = 4800.0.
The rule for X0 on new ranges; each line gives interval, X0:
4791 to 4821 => 2.26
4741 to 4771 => 2.25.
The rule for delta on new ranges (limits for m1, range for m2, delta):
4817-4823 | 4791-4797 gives 3.17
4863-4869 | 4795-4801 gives 3.33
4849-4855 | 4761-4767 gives 3.08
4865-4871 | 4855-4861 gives 3.16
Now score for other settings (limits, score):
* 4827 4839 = 7.793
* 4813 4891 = 7.651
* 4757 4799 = 7.137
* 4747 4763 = 7.327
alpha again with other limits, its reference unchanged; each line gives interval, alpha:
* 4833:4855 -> 4850.0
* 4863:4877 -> 4864.0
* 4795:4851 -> 4800.0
